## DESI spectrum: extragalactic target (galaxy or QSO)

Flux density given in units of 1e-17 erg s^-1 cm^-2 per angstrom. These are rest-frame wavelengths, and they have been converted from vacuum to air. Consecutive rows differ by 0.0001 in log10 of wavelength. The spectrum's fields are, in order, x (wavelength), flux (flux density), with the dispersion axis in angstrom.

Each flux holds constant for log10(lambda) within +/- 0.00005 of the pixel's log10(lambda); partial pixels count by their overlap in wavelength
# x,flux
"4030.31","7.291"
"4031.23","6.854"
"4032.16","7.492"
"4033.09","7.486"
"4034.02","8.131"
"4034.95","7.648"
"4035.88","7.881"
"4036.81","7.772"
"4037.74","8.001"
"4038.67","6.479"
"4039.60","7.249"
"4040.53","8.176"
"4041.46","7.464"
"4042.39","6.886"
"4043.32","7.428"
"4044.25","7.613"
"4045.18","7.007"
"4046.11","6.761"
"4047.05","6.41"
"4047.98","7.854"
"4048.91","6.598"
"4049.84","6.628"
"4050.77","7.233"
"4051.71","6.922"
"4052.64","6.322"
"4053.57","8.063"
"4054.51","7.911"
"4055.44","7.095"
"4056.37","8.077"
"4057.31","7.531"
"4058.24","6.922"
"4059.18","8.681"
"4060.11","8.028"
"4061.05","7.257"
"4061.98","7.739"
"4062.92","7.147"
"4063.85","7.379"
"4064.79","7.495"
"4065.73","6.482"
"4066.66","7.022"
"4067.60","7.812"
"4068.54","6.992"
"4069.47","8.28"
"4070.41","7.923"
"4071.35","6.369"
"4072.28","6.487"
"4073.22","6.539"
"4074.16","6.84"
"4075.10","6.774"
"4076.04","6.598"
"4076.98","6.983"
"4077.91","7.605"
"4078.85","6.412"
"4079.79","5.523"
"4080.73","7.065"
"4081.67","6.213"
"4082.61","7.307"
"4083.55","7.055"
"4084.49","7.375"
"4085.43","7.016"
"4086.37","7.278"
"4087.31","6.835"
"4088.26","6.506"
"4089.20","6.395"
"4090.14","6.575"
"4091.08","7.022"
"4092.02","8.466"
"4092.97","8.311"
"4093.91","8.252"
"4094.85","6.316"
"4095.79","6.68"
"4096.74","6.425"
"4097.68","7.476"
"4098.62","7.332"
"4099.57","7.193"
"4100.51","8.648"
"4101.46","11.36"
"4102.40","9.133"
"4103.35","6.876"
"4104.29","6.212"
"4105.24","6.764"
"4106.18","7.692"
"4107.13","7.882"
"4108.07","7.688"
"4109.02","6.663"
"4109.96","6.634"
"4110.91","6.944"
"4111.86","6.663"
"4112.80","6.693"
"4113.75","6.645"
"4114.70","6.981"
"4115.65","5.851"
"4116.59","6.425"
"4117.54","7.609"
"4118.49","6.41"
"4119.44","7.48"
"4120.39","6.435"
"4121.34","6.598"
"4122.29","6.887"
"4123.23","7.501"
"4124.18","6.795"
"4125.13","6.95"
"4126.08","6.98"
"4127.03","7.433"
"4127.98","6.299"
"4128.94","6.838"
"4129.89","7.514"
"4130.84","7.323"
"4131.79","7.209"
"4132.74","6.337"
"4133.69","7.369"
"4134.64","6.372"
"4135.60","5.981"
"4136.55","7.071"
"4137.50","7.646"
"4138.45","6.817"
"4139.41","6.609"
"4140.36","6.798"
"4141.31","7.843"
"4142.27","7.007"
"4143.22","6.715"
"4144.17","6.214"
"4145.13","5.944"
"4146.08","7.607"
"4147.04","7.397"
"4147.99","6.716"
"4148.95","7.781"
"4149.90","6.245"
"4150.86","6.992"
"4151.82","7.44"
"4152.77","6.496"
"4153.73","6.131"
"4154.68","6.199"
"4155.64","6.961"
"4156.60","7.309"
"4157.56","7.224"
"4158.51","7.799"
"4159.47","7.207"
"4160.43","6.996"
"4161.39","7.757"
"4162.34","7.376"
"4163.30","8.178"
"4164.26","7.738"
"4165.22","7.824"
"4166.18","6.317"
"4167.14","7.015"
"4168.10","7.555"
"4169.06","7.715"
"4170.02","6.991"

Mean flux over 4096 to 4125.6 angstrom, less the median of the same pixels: 0.30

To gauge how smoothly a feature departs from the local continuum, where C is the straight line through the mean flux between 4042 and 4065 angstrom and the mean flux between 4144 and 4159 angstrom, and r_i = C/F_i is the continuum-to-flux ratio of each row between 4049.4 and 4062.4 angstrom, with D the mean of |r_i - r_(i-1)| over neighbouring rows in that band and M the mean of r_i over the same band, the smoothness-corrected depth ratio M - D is 0.885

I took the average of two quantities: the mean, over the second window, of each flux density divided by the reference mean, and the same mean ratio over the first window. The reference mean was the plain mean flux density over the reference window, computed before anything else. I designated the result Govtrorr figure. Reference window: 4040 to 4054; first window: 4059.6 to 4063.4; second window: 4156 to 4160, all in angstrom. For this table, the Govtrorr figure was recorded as 1.04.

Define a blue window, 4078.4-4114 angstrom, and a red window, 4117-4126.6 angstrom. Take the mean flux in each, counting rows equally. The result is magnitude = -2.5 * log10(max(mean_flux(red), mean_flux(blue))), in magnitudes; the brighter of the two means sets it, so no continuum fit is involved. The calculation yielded -2.14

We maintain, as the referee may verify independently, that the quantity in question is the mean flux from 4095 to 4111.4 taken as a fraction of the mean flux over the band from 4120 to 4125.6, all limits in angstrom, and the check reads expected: 1.09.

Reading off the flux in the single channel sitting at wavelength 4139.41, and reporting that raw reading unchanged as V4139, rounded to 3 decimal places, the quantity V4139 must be 6.609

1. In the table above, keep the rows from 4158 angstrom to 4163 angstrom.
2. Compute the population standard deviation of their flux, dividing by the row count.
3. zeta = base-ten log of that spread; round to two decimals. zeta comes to -0.51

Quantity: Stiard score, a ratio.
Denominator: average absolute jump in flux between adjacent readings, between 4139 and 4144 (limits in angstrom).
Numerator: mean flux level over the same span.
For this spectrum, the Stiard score 11.8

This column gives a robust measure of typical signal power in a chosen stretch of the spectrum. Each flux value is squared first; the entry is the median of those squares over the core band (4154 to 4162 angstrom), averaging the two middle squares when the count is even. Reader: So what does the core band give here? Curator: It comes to 52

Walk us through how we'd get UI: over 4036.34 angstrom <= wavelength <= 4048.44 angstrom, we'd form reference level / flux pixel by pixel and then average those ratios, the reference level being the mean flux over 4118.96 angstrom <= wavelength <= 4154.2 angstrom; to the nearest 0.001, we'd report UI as 0.950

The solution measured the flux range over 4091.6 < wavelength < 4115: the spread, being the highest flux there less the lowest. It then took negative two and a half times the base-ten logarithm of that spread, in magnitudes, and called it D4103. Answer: -1.8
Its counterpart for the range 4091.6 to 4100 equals -0.8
